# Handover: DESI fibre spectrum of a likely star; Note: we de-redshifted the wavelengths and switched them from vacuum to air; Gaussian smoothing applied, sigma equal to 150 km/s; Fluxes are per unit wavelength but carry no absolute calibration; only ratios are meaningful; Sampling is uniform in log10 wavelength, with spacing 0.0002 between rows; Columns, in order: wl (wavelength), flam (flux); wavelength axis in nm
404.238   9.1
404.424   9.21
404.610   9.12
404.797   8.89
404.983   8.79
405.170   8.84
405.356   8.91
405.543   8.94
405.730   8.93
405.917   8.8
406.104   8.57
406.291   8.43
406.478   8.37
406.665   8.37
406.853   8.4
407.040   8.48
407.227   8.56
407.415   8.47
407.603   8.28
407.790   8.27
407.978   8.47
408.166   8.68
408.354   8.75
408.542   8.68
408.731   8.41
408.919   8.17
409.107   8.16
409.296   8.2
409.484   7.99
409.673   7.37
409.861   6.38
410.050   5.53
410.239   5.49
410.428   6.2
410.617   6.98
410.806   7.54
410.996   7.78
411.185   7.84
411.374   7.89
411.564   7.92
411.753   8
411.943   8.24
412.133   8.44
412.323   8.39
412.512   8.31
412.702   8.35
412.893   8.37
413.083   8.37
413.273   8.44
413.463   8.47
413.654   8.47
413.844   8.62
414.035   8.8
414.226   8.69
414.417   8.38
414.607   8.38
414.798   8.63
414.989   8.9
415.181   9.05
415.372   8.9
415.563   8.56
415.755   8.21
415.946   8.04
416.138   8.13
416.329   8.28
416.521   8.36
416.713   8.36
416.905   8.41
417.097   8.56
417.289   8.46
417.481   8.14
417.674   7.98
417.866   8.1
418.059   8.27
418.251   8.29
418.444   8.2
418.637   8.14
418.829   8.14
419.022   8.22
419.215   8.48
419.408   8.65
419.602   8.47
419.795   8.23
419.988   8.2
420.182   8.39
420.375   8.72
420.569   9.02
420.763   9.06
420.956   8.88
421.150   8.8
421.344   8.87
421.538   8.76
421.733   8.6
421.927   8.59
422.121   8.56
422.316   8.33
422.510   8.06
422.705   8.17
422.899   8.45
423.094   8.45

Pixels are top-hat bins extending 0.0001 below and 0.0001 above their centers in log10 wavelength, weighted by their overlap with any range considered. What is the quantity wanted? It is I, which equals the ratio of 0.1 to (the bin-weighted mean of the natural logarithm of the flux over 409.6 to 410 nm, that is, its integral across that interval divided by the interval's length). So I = 0.0526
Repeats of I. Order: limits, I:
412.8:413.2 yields 0.0470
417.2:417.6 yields 0.0474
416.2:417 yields 0.0471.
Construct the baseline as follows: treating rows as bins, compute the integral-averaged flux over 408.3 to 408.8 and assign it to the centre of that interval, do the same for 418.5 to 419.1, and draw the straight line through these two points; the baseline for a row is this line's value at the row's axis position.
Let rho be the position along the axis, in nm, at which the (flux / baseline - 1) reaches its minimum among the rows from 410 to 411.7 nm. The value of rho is 410.239 nm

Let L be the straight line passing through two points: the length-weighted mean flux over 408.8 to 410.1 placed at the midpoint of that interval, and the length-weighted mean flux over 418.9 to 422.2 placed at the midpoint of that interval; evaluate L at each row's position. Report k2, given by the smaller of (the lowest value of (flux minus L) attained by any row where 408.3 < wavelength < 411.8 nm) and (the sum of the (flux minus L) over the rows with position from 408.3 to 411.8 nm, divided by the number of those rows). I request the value -2.1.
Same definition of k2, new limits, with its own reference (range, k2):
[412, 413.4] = 0.5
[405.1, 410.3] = -2.1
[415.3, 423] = -0.8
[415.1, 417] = -0.1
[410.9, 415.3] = 0.1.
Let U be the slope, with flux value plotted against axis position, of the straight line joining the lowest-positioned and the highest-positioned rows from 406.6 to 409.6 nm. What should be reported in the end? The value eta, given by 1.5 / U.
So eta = -11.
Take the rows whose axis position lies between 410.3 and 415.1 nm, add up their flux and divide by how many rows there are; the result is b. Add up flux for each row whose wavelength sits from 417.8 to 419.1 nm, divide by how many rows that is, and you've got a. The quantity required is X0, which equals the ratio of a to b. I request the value 1.00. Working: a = 8.2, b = 8.2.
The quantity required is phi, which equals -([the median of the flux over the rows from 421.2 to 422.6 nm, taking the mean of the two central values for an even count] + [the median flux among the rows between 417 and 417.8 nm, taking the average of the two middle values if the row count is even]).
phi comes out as -16.89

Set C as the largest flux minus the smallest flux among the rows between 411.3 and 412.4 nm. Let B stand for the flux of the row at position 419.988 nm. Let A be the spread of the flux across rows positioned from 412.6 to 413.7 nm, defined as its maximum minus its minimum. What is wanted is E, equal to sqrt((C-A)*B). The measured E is 1.88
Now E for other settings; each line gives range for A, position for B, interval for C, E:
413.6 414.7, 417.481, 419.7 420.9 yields 1.89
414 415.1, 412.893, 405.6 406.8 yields 0.58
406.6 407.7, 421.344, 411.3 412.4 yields 1.55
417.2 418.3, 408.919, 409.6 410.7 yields 3.38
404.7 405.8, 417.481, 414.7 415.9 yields 2.37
